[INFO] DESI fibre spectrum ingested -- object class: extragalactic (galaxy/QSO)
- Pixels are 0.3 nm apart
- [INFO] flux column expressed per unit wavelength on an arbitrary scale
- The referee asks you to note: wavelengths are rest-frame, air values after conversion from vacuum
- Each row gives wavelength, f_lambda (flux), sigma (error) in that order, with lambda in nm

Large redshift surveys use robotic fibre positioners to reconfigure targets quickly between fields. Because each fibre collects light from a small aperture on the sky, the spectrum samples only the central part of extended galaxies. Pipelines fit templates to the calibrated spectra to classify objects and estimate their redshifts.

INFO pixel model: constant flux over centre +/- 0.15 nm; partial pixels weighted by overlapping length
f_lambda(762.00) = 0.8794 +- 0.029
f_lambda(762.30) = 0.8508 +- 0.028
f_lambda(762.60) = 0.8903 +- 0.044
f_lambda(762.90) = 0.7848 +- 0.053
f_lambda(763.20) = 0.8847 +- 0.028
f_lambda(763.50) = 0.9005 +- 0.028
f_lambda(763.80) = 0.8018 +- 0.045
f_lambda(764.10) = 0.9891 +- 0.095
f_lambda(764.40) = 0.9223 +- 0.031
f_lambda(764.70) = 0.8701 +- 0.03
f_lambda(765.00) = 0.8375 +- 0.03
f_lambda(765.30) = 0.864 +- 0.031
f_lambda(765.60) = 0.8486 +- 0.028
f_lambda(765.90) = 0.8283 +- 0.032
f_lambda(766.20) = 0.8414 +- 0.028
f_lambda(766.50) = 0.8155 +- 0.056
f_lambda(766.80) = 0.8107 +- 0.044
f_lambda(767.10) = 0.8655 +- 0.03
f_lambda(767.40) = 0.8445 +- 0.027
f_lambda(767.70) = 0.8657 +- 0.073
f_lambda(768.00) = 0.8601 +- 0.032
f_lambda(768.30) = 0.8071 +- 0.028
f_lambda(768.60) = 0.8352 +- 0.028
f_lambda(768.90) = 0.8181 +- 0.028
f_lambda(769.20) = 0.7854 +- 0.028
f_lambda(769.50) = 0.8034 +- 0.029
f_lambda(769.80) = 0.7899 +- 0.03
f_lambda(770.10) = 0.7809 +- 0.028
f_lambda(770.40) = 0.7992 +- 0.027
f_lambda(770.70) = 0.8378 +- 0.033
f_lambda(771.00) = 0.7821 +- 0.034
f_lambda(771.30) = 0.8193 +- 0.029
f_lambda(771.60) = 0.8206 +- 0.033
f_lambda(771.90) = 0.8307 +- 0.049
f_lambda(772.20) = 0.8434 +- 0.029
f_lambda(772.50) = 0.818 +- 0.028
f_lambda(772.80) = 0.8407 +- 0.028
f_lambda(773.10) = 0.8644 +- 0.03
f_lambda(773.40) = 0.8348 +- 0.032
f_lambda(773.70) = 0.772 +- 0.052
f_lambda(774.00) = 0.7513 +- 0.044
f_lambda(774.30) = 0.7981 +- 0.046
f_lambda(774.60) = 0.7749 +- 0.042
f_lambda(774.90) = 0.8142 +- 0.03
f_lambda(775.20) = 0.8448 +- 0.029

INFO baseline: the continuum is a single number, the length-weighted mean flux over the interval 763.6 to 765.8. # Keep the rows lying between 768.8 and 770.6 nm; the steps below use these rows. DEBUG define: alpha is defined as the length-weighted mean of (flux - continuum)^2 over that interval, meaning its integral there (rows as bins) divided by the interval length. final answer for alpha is 0.006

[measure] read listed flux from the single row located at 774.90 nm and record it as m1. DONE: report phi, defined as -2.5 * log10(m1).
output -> 0.22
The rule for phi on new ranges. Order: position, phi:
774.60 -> 0.28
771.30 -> 0.22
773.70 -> 0.28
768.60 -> 0.20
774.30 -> 0.24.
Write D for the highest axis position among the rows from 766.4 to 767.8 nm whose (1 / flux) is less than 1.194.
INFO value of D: 767.70 nm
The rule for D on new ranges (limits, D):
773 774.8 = 773.10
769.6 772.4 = 772.20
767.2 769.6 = 768.00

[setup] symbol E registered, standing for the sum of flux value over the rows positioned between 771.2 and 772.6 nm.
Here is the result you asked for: 4.13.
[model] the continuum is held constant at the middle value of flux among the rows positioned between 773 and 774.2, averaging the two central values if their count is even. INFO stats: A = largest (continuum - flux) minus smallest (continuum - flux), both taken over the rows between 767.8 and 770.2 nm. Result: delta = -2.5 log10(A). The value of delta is 2.75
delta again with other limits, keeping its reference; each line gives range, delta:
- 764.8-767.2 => 3.15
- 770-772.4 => 3.01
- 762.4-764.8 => 1.72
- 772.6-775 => 2.37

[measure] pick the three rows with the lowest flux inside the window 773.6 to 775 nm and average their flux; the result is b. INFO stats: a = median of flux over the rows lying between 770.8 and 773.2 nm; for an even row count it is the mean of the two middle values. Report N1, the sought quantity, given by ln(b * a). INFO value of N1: -0.46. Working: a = 0.83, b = 0.766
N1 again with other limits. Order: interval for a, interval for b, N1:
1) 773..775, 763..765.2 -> -0.40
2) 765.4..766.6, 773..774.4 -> -0.44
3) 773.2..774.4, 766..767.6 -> -0.44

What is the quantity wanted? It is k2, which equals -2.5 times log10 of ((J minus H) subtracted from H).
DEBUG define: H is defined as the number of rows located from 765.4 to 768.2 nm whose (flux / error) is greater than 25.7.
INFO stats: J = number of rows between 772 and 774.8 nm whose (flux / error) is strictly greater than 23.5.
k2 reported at -2.1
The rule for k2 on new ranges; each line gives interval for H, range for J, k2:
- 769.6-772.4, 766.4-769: -1.5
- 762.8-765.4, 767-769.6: -1.5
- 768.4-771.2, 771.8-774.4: -2.4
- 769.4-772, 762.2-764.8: -1.7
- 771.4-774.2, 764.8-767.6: -1.2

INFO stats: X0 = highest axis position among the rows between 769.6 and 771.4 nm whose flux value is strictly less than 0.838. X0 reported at 771.30 nm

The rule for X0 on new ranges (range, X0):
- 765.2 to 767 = 766.80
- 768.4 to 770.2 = 770.10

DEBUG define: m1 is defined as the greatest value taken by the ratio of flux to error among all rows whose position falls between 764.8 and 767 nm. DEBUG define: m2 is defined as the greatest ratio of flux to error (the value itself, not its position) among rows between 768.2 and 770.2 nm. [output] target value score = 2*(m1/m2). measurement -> 2.03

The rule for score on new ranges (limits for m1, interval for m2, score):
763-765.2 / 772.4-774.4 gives 2.14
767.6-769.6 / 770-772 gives 2.02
